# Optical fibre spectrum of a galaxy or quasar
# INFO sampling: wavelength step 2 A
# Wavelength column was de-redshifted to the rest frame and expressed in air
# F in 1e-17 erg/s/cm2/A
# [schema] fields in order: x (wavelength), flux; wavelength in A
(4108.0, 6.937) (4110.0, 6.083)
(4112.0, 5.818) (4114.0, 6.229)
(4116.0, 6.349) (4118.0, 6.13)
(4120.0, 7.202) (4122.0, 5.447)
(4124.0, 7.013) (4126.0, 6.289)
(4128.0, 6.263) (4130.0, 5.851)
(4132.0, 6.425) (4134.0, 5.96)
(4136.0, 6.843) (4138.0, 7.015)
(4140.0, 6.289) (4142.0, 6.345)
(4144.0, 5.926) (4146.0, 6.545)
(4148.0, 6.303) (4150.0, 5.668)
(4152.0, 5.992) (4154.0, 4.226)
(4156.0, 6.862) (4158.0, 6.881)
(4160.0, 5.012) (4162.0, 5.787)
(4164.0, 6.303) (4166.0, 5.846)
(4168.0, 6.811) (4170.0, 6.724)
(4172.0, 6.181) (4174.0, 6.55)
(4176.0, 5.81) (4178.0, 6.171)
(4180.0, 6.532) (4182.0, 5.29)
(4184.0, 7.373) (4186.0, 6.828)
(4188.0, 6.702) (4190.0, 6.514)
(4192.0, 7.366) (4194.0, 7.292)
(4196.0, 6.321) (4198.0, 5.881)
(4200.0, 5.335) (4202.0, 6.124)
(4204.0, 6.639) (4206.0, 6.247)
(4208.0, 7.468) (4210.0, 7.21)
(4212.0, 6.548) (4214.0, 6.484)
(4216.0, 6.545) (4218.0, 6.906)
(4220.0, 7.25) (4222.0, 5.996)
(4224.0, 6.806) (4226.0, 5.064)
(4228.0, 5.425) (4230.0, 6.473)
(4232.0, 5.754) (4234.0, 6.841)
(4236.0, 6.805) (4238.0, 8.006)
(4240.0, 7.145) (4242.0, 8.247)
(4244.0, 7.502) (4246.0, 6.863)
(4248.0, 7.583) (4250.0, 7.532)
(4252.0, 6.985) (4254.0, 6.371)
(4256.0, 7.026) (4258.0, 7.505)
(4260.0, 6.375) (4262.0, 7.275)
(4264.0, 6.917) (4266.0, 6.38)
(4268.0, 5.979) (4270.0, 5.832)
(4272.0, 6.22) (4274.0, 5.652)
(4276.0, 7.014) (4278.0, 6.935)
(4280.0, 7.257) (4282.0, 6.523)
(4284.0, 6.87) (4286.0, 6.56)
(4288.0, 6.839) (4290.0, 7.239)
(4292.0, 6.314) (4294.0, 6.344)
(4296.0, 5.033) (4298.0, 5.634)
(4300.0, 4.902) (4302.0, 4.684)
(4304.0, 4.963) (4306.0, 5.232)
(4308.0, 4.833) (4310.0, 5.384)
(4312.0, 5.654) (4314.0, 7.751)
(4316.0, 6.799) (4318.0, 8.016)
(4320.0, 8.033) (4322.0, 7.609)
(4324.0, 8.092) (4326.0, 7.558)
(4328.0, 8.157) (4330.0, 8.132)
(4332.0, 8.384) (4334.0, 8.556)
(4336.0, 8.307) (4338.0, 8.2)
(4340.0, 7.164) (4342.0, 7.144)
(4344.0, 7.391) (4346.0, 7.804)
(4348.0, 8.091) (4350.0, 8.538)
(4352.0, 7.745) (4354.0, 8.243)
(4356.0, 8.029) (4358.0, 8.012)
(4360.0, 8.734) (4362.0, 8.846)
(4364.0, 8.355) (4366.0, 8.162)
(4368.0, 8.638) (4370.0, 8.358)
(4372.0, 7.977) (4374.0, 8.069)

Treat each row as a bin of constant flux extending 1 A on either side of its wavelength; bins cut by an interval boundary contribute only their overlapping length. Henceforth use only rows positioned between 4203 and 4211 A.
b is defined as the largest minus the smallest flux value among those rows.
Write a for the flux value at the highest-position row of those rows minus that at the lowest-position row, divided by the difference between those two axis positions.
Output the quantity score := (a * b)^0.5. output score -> 0.34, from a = 0.10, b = 1.2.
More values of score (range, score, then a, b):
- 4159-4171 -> 0.55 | 0.17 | 1.8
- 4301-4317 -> 0.68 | 0.15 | 3.1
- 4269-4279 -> 0.43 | 0.14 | 1.4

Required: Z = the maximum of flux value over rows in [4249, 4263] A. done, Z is 7.532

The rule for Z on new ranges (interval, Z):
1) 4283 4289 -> 6.87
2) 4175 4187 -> 7.373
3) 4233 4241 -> 8.006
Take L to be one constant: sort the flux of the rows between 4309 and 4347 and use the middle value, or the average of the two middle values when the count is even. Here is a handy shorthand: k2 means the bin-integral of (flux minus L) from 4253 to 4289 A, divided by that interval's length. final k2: -1.2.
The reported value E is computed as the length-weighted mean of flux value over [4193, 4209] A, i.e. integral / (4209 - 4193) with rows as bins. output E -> 6.41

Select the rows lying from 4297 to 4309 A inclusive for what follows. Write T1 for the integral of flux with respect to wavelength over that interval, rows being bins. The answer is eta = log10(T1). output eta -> 1.78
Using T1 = 60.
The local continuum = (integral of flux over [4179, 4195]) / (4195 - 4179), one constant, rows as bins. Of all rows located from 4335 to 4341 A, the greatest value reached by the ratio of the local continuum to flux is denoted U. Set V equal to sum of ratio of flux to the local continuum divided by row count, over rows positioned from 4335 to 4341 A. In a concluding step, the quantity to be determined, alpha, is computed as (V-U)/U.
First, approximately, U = 0.94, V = 1.17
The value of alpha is 0.25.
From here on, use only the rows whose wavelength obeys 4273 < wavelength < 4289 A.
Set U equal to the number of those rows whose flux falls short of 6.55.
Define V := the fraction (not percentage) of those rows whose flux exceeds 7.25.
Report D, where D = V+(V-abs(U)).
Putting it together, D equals -2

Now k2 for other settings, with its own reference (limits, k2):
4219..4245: -1.1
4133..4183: -1.6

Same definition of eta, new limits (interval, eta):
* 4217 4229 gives 1.87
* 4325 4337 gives 1.99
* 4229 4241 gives 1.91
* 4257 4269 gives 1.91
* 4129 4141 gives 1.89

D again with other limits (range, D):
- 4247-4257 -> 0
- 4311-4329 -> 1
